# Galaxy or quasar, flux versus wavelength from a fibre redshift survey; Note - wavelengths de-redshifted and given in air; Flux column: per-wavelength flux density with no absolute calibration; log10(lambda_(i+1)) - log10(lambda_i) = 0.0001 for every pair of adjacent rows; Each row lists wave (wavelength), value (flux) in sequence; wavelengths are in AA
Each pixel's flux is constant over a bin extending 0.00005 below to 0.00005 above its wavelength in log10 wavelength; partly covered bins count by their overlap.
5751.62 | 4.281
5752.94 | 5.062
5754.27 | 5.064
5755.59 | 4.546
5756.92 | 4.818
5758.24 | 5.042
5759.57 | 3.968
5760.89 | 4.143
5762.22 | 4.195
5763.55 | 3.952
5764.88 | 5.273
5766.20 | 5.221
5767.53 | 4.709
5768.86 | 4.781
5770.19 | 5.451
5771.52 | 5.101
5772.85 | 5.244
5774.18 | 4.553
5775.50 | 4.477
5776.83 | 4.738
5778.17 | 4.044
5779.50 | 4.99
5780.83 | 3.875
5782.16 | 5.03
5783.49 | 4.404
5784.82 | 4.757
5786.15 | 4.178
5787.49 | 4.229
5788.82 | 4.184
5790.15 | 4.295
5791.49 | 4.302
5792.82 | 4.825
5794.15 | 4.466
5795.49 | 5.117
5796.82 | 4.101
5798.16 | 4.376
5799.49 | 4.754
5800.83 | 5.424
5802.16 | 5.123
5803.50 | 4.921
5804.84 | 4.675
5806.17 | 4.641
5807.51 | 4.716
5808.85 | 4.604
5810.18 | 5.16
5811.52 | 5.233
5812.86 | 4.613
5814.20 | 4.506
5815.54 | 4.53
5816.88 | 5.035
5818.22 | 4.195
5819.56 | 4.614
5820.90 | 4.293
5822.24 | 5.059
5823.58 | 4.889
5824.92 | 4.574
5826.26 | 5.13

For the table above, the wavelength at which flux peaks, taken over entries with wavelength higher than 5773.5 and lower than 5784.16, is 5782.16 AA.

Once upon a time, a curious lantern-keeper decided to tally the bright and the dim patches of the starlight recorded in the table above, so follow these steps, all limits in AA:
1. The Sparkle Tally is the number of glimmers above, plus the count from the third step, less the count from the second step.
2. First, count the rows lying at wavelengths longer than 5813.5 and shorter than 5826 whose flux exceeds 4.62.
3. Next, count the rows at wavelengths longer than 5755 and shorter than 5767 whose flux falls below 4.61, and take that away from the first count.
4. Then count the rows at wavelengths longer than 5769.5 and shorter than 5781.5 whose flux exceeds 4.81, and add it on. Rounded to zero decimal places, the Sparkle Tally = 2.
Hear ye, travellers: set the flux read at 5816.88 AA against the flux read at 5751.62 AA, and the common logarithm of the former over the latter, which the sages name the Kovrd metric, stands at 0.07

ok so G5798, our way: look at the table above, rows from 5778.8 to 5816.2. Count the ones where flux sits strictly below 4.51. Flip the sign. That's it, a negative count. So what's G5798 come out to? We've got -11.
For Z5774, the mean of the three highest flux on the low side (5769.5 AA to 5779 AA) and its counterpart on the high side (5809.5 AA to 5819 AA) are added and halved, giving 5.20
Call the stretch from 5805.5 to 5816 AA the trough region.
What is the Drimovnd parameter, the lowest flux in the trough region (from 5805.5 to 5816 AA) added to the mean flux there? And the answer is 9.3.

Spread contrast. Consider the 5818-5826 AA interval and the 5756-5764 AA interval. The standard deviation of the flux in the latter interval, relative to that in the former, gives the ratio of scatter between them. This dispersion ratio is 1.4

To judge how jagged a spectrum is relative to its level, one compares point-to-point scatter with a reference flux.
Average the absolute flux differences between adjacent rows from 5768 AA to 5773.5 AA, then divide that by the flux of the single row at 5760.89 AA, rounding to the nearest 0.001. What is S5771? 0.094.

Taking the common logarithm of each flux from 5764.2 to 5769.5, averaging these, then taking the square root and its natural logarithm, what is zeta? -0.180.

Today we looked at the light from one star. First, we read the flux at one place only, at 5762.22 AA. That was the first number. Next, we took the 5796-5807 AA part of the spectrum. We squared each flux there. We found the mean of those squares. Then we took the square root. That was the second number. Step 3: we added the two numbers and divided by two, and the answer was 4.5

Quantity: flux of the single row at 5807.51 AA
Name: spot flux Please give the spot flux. 4.716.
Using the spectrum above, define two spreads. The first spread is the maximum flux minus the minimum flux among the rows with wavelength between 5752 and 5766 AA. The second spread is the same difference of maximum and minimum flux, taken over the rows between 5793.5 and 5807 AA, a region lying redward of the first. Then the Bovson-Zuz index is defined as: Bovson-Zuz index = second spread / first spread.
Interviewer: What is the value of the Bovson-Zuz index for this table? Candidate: 1.00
